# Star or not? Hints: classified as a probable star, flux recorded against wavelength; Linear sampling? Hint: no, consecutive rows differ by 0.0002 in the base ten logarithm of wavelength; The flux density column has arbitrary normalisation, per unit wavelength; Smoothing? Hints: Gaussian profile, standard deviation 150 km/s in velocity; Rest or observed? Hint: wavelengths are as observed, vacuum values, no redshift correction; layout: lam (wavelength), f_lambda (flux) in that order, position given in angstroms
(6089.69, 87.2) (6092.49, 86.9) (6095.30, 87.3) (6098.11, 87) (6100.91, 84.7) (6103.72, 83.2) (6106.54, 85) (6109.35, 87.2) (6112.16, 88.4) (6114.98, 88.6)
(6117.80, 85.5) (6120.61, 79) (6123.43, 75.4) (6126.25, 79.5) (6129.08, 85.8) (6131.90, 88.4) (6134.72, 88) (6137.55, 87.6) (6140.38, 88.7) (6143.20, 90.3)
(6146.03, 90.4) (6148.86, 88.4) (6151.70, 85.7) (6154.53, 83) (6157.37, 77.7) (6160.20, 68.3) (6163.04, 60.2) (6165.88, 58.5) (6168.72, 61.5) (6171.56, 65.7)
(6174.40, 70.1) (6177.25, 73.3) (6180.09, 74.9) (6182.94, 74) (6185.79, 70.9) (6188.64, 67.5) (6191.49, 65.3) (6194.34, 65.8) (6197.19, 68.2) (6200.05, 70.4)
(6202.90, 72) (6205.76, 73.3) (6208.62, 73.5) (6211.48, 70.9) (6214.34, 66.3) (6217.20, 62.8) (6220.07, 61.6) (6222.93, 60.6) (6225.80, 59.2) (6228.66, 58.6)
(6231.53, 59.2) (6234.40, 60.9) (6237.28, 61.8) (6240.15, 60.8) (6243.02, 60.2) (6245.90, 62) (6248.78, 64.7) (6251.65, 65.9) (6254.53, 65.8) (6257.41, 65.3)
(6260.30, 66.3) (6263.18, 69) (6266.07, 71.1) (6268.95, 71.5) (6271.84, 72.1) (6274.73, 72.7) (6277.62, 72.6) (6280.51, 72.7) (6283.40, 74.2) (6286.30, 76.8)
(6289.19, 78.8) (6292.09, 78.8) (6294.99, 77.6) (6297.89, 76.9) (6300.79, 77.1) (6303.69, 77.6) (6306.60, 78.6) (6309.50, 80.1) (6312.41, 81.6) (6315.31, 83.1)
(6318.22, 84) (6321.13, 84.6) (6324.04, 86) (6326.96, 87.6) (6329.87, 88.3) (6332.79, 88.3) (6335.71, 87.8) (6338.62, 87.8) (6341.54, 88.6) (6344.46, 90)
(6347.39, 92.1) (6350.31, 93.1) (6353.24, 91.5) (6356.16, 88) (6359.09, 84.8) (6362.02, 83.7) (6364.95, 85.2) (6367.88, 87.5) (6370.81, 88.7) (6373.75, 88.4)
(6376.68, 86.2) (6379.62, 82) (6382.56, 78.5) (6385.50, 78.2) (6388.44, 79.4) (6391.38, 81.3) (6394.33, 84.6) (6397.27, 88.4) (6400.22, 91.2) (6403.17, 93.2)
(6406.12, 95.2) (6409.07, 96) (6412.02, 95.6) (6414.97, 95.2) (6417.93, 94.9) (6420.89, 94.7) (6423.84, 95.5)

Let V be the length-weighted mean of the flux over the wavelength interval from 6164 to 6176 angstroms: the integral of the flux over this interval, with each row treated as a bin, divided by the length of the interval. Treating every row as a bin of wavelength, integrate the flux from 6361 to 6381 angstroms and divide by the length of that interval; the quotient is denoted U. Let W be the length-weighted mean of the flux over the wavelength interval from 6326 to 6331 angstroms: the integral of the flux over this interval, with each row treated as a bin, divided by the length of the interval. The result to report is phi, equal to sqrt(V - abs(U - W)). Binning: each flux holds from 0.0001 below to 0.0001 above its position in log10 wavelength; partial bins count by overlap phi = 7.9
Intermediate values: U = 86.0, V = 64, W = 88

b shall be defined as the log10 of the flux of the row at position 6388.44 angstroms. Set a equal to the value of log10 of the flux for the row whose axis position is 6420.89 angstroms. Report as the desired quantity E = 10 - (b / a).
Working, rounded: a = 1.98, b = 1.90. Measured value 9.04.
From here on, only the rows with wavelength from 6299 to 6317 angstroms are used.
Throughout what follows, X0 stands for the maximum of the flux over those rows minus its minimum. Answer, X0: 6.0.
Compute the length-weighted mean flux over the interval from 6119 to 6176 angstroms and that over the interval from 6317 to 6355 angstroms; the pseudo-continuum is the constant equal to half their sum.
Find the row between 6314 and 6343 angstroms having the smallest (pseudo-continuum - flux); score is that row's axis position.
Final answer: 6341.54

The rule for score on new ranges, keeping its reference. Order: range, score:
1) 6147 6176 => 6148.86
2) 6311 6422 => 6409.07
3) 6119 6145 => 6143.20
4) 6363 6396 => 6370.81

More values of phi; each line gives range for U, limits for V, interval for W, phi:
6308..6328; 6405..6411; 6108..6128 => 9.8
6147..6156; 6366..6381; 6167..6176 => 8.1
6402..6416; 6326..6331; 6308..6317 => 8.6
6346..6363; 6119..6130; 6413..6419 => 8.6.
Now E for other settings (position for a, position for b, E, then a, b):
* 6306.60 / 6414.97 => 8.96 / 1.90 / 1.98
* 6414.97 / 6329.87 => 9.02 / 1.98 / 1.95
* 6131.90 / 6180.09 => 9.04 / 1.95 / 1.87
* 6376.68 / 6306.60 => 9.02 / 1.94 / 1.90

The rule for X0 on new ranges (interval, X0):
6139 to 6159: 12.7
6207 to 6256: 14.9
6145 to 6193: 31.9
